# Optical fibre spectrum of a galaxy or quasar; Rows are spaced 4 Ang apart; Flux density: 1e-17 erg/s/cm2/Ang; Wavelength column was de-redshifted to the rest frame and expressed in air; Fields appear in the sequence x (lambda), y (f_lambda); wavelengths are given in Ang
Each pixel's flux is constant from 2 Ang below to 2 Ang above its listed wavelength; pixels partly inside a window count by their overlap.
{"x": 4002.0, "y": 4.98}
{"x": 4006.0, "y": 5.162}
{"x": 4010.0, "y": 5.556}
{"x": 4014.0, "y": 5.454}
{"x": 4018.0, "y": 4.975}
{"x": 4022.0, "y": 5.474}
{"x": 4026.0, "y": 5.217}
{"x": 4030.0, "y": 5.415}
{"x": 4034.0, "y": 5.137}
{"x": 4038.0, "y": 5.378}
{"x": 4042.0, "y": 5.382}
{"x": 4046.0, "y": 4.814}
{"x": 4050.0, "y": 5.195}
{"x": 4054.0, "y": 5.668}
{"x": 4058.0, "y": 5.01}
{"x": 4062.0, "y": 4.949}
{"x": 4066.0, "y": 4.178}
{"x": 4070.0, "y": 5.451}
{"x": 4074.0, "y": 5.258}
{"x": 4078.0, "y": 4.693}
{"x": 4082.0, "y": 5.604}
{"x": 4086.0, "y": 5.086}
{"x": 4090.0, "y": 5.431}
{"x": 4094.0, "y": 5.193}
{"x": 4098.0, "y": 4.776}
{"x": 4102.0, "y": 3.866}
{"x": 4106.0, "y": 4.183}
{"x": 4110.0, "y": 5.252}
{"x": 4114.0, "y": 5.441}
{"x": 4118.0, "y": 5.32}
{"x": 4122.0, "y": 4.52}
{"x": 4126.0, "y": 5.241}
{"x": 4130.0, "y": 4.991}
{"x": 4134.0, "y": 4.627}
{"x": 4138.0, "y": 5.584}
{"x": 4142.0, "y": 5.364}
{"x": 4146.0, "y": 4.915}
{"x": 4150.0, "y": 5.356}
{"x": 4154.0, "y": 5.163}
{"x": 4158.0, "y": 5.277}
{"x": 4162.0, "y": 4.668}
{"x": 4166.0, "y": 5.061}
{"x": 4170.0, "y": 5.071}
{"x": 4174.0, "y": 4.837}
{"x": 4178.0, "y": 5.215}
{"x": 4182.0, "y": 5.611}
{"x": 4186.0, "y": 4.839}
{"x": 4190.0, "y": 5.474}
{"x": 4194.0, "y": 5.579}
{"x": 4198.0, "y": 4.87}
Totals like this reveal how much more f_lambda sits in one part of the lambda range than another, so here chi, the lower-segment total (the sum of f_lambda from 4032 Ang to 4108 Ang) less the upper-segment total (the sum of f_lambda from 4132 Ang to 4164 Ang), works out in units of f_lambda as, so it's 54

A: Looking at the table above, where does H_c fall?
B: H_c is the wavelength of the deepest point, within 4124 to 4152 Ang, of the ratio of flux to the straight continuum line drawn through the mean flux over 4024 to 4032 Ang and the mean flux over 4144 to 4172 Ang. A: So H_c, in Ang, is 4134.0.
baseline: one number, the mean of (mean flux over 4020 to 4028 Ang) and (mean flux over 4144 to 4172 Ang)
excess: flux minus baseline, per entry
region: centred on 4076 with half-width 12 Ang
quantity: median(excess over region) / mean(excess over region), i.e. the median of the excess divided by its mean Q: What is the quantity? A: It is 0.23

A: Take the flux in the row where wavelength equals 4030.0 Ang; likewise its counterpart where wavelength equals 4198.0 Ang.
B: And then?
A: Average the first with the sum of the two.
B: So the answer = 7.85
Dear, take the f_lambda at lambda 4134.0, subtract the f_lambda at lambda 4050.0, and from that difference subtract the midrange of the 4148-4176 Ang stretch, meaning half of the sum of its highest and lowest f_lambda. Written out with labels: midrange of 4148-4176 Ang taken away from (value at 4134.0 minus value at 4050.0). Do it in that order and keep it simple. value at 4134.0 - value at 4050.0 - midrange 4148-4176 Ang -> -5.58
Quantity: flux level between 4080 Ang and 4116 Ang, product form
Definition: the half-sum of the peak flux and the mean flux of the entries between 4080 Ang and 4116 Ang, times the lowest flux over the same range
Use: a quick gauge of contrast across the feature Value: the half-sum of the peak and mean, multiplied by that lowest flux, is 20.5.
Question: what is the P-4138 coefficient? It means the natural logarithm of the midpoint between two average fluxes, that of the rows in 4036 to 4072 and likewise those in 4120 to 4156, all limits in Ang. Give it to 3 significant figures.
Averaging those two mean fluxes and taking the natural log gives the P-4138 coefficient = 1.63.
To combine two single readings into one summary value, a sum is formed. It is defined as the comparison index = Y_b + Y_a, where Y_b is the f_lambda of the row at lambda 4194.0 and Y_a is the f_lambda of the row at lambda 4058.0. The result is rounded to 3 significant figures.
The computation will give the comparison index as 10.6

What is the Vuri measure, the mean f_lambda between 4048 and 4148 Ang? 5.03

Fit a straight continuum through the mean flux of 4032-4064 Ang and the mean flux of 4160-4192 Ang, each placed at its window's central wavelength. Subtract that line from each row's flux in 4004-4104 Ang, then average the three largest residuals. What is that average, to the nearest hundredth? 0.42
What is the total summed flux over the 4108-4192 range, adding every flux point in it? 108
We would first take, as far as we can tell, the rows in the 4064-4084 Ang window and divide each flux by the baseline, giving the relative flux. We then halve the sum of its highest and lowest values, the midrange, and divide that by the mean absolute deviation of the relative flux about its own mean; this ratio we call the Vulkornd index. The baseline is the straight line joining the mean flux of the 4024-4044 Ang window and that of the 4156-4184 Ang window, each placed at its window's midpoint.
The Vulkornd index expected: 10.1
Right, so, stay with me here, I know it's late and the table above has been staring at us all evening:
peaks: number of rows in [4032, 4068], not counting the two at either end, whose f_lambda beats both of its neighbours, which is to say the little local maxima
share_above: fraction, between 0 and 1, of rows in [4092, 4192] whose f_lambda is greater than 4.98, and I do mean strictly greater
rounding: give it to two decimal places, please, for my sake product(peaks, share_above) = 1.28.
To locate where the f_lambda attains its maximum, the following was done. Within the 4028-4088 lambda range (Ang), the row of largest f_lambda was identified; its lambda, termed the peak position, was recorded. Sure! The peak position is 4054.0 Ang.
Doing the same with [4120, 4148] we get 4138.0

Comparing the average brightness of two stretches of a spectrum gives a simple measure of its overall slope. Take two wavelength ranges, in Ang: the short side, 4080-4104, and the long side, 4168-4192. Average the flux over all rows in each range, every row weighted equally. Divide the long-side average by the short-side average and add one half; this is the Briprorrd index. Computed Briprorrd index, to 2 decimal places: 1.54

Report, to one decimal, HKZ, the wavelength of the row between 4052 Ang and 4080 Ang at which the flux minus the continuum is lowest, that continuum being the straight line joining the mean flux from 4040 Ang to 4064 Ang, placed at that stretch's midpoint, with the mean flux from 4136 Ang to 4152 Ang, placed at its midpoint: 4066.0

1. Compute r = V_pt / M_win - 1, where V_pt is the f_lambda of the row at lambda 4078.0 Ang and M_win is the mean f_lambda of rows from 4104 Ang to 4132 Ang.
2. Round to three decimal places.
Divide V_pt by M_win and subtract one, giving -0.060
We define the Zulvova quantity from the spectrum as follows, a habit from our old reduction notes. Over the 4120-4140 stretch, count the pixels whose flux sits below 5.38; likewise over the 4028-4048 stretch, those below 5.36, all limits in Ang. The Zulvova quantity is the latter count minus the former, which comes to -2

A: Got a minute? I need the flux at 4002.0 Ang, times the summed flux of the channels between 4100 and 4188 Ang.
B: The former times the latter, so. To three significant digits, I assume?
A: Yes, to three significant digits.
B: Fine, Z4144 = 550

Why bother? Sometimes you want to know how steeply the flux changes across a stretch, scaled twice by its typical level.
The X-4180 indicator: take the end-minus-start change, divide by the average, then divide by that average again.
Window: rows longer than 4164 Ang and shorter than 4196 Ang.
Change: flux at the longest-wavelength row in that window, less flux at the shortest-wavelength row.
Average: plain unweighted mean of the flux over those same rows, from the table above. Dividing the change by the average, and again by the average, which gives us 0.019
